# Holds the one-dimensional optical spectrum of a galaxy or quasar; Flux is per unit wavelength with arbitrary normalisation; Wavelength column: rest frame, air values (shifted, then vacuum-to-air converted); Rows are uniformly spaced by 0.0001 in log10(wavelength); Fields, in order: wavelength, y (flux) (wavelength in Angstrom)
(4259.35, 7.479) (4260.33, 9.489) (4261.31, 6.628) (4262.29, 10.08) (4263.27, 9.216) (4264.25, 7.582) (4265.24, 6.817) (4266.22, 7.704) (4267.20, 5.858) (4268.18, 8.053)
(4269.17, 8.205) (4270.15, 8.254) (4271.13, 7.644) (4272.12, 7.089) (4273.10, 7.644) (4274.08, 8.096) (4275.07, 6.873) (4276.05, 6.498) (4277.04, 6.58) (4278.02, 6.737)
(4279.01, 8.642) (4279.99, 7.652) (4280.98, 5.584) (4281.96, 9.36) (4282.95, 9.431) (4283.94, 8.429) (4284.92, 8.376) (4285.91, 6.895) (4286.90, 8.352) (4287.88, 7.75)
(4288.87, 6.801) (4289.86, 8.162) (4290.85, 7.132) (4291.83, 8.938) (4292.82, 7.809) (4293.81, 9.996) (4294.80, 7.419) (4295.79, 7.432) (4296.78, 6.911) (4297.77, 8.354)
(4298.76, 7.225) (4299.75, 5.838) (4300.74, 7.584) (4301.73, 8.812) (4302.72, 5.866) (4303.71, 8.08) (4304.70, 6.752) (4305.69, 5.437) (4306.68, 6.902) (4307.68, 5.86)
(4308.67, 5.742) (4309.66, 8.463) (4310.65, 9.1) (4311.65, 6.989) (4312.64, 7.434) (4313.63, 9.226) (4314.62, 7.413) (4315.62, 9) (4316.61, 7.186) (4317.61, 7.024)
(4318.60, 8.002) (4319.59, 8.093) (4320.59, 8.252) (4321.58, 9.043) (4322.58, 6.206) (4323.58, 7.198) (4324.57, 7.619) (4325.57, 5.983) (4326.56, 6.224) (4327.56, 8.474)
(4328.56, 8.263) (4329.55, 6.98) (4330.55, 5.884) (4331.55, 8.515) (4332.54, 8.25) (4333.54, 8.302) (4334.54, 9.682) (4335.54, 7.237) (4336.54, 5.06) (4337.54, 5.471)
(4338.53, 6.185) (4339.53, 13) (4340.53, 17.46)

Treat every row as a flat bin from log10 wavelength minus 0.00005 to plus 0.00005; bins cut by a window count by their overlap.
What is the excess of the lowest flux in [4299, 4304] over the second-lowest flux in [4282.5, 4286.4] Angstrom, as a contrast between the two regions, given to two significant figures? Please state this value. -2.5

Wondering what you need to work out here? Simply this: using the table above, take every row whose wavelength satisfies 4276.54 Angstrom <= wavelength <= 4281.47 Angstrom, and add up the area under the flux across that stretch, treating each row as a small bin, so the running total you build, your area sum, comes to 35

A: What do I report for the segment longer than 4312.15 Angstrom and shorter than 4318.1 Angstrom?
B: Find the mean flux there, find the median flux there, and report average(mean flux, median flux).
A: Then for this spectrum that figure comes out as 7.65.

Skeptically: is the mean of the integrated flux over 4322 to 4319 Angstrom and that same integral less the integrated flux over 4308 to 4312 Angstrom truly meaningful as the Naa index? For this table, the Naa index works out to 10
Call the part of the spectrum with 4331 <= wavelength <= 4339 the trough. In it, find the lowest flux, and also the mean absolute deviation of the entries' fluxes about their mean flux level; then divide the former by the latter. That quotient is 3.7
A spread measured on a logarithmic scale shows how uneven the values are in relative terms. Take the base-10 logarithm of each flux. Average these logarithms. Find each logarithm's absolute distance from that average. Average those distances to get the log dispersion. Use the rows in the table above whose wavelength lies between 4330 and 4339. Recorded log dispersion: 0.085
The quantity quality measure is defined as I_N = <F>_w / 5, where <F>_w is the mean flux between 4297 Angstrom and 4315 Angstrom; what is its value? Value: 1.46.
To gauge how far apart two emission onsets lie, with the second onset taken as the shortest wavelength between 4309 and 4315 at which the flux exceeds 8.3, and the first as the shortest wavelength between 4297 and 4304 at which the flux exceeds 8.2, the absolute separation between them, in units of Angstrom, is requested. 11.9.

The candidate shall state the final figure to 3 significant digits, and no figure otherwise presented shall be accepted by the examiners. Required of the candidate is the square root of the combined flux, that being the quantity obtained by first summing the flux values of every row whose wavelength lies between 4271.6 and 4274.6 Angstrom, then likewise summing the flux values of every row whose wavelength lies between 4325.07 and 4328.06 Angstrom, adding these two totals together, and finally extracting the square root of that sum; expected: 6.60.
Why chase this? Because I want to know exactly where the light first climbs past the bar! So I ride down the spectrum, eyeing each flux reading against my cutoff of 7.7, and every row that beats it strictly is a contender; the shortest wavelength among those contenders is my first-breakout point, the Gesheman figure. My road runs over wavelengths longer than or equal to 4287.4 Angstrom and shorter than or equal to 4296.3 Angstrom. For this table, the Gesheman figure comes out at 4287.88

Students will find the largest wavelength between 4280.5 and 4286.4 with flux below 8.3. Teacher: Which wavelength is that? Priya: 4285.91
